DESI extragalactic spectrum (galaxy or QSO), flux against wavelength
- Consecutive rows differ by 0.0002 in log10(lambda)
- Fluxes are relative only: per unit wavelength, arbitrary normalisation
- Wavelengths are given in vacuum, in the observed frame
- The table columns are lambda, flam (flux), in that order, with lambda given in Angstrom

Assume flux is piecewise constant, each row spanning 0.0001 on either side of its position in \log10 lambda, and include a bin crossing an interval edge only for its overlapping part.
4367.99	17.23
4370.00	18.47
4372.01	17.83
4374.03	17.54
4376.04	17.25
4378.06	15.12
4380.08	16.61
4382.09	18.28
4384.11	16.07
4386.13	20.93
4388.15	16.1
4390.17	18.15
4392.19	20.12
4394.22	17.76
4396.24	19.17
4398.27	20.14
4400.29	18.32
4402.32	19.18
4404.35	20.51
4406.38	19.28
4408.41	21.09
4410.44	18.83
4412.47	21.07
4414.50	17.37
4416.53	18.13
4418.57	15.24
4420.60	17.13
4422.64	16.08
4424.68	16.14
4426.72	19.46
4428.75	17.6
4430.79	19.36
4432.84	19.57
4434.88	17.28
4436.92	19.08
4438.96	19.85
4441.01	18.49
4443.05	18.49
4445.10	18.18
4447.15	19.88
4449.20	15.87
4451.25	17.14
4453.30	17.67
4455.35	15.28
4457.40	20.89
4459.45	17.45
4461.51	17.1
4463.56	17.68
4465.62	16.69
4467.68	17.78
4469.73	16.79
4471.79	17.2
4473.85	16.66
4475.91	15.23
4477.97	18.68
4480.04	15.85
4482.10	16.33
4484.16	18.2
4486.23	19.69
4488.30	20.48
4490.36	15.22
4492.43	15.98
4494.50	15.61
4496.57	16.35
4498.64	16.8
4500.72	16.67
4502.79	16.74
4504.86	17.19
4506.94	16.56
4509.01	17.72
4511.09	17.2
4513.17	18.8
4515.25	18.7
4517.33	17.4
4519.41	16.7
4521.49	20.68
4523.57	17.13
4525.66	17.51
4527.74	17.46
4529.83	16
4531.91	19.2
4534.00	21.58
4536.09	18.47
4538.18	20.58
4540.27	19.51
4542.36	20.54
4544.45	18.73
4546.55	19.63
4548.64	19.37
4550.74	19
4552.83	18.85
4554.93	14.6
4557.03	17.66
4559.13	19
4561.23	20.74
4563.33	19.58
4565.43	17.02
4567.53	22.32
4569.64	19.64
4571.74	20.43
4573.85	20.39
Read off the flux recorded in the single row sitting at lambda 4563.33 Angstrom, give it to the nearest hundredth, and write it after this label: 19.58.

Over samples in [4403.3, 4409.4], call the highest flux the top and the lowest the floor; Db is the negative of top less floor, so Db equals -1.8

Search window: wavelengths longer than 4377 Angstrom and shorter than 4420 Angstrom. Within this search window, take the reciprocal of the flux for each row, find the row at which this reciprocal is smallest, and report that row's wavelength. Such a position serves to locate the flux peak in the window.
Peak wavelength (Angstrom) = 4408.41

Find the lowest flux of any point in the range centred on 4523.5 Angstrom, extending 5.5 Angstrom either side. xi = 16.7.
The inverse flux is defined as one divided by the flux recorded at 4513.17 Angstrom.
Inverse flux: 0.053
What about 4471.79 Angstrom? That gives 0.058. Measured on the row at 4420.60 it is 0.058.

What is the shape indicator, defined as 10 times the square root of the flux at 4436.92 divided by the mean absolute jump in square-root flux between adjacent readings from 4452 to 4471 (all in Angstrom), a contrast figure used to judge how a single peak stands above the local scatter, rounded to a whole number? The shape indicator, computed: 191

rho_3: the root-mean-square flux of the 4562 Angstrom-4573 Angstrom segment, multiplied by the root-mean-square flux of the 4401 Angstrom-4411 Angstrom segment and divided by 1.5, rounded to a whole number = 262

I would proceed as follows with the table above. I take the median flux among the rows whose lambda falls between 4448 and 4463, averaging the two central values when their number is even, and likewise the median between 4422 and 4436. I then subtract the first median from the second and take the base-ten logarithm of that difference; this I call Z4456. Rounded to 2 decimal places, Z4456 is -0.34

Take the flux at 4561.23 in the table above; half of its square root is 2.277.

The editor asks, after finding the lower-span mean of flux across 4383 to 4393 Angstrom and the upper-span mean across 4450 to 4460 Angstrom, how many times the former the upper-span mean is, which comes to 0.97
